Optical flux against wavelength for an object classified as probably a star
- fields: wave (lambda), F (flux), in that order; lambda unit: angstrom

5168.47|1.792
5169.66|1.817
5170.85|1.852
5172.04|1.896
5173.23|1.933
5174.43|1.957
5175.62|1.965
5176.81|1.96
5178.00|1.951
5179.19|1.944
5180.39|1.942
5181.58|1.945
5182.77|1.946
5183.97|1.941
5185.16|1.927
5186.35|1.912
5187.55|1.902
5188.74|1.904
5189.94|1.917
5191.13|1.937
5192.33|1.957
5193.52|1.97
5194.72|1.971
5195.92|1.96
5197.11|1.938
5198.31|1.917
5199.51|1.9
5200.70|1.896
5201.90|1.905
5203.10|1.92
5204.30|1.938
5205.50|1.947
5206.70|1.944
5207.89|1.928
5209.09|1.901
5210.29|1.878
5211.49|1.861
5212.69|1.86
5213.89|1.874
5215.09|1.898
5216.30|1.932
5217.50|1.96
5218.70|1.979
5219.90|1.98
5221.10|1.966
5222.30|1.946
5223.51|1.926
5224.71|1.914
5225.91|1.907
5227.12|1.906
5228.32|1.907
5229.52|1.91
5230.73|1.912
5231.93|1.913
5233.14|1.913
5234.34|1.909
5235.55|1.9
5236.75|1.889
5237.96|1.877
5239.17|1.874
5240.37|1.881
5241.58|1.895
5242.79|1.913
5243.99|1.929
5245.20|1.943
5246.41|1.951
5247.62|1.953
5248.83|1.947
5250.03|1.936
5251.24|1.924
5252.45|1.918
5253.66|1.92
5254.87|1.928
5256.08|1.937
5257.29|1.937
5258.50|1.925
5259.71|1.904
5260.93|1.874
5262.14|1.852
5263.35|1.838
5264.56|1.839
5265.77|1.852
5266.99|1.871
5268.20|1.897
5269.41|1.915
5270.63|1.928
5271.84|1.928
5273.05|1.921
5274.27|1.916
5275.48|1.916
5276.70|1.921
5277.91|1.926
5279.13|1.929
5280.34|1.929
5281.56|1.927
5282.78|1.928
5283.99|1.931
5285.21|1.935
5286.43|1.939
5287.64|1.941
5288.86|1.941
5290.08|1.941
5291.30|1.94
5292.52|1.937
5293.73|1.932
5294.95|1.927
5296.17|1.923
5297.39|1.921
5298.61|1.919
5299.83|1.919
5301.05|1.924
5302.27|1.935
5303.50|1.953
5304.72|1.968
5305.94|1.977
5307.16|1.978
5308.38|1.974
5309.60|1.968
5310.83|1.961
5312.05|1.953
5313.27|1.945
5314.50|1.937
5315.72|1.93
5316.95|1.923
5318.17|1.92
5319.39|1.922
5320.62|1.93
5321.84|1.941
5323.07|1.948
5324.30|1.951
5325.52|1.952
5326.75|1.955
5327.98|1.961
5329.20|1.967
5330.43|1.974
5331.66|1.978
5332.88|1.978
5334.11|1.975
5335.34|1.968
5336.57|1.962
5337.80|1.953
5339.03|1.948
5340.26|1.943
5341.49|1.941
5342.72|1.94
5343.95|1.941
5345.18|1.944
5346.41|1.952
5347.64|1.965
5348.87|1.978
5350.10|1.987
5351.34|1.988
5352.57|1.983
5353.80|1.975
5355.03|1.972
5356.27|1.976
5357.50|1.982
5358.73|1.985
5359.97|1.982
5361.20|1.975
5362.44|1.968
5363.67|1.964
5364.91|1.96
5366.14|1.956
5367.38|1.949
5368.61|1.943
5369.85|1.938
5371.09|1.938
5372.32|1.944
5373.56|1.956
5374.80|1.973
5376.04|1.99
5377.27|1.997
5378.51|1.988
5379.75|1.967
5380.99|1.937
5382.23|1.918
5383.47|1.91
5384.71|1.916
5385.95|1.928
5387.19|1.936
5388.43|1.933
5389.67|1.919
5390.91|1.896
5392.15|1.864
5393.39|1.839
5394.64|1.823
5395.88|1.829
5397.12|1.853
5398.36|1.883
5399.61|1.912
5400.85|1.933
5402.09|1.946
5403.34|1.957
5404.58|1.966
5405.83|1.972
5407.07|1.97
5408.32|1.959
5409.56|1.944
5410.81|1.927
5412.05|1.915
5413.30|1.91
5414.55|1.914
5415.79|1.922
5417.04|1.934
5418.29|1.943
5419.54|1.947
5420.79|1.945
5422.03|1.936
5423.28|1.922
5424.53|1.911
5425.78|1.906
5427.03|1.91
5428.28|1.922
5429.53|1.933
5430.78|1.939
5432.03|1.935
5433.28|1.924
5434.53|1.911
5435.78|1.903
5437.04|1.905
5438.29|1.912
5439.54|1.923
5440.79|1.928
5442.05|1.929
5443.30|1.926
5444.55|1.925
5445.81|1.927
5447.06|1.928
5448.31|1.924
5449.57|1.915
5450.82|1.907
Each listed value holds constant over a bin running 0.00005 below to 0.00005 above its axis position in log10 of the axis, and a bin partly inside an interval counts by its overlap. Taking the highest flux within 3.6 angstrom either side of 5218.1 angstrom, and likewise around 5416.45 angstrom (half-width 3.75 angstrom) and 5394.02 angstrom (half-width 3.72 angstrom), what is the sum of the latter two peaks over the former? 1.94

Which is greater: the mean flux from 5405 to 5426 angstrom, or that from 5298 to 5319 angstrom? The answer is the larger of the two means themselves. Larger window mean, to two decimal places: 1.95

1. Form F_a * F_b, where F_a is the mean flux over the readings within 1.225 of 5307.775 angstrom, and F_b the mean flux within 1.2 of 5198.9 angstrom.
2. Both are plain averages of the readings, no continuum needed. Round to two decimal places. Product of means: 3.77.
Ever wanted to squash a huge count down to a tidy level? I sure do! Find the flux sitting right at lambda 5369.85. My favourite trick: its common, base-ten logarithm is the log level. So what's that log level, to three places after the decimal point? 0.287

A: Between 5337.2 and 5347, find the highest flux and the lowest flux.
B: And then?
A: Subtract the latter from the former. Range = 0.013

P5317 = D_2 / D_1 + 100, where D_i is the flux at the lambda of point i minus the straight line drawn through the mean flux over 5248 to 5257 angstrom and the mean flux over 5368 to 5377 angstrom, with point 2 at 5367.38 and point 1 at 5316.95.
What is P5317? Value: 100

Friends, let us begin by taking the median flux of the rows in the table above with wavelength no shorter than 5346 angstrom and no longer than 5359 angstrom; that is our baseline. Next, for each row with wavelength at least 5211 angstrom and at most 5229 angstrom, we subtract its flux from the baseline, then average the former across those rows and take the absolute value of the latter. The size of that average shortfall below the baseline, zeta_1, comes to 0.057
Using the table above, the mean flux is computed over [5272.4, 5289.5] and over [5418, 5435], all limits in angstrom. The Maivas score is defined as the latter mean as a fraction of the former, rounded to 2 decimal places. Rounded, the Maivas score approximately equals 1.00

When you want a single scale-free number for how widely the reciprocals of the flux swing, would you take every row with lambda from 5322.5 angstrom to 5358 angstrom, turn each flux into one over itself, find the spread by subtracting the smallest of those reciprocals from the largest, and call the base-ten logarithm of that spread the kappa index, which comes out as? -1.90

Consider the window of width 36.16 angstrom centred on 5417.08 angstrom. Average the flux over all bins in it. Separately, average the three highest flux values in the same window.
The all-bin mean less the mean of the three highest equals -0.036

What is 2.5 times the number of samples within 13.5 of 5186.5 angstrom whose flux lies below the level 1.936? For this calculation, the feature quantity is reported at 20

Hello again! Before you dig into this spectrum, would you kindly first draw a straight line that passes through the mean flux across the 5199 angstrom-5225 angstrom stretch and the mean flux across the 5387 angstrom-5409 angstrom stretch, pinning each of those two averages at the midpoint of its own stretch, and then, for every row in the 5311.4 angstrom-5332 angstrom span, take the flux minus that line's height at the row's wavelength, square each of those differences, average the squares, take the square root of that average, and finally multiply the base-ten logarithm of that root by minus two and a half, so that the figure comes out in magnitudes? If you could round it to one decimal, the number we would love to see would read 3.6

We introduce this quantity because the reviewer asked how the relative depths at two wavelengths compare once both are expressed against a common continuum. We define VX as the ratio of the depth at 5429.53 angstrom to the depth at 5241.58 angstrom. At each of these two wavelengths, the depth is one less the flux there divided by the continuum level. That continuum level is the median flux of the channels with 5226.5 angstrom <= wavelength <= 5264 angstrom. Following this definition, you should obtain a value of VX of -1.11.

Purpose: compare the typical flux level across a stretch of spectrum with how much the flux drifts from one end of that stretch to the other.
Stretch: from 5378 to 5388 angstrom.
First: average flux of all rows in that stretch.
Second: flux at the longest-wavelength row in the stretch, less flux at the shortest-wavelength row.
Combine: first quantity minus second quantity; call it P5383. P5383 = 1.99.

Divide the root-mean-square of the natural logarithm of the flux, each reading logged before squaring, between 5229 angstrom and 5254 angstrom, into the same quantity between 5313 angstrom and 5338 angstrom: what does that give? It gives 1.03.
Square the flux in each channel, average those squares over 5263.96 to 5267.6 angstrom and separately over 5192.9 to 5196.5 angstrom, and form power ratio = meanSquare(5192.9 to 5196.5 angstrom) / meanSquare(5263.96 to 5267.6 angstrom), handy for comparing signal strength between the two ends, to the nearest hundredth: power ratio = 1.13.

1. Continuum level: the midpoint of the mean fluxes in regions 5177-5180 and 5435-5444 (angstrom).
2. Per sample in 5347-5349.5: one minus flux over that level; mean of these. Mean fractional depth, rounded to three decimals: -0.020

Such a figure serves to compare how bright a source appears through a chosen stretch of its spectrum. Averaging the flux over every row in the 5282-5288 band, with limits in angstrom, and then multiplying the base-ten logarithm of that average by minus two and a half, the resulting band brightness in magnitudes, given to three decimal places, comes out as -0.717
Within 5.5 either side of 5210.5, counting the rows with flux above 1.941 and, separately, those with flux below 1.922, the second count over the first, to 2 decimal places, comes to 3.00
